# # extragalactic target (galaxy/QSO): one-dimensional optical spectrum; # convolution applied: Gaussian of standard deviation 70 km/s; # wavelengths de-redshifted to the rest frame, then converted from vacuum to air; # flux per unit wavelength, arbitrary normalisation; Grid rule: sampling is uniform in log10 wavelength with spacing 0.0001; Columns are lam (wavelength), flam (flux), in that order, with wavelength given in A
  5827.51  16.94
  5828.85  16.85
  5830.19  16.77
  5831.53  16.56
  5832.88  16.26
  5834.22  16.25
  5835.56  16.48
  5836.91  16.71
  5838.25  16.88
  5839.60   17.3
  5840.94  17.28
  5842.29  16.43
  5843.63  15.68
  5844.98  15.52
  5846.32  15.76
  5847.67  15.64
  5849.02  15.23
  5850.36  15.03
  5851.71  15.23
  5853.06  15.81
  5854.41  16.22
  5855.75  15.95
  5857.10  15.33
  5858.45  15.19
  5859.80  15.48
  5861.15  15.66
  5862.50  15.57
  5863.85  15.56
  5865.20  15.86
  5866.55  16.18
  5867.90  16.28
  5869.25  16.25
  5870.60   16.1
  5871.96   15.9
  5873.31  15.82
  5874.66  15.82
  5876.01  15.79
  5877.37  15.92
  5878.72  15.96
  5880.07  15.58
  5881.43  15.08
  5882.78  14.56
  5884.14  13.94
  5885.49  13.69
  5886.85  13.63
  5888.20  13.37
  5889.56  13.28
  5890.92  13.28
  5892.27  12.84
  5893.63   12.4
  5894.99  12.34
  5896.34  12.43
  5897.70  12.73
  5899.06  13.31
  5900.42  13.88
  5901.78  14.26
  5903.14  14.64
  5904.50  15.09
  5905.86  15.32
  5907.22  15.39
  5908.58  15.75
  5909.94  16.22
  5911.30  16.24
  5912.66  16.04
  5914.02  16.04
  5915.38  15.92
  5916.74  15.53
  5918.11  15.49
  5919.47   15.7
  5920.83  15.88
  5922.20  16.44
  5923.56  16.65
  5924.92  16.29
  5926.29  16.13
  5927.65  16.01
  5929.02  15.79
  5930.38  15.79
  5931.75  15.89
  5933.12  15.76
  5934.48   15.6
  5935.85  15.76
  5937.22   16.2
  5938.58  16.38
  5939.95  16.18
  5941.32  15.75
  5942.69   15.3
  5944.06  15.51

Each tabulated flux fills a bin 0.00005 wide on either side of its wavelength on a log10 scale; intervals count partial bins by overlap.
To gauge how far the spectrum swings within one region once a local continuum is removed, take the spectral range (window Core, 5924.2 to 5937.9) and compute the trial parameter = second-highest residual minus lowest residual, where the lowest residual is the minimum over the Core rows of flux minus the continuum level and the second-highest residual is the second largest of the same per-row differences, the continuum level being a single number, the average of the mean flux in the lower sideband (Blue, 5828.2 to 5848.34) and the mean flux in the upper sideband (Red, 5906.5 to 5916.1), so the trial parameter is 0.60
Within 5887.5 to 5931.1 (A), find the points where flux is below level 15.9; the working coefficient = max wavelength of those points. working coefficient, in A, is 5930.38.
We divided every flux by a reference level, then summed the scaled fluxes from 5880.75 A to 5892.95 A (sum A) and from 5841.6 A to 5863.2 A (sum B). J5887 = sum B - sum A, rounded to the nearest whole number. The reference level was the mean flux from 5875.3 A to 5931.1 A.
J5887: 8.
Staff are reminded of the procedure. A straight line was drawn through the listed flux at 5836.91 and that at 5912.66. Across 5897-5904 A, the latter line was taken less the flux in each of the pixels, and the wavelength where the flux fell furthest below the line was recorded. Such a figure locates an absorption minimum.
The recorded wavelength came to 5897.70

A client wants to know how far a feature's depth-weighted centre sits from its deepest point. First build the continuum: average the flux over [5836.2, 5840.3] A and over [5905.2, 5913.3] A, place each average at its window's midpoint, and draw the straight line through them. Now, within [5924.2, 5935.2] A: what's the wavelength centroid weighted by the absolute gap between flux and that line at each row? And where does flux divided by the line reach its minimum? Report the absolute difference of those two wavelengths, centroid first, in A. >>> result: 5.9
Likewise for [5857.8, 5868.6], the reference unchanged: 3.4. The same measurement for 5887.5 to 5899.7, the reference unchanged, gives 1.2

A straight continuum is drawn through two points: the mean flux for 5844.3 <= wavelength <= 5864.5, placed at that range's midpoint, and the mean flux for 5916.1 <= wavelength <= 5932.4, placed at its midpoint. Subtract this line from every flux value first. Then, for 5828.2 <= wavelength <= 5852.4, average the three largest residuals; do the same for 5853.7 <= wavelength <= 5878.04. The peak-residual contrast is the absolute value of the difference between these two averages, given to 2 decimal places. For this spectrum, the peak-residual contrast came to 1.06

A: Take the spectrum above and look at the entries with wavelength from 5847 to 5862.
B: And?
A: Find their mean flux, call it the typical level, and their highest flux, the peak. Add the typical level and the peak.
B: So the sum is 31.7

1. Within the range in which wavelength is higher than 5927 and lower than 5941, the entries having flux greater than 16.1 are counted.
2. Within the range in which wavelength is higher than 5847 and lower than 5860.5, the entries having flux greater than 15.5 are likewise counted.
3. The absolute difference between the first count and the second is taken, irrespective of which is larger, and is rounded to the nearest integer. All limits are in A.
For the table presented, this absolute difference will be 1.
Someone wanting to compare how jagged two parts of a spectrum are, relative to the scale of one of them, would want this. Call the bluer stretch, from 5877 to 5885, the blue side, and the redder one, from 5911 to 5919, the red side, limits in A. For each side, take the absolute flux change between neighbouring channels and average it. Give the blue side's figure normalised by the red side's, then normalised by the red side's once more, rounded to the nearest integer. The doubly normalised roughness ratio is 18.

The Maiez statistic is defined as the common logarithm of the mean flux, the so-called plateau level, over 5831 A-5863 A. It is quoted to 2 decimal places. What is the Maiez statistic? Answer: 1.20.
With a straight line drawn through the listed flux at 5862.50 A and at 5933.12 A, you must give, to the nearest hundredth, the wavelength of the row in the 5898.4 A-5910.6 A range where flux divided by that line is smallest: 5899.06 A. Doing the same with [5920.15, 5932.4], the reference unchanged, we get 5930.38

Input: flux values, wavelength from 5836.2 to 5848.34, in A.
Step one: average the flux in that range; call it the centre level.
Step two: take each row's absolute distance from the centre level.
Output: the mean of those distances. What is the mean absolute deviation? 0.63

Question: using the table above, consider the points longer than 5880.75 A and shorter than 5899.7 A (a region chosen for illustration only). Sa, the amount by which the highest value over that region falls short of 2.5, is -12.6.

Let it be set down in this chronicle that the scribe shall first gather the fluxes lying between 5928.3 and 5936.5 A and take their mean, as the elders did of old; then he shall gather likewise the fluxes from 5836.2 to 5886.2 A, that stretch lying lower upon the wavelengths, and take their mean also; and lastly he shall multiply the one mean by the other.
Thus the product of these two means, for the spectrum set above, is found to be 248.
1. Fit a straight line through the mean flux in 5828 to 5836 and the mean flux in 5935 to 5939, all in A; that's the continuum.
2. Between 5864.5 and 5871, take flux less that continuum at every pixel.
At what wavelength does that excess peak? 5867.90 A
